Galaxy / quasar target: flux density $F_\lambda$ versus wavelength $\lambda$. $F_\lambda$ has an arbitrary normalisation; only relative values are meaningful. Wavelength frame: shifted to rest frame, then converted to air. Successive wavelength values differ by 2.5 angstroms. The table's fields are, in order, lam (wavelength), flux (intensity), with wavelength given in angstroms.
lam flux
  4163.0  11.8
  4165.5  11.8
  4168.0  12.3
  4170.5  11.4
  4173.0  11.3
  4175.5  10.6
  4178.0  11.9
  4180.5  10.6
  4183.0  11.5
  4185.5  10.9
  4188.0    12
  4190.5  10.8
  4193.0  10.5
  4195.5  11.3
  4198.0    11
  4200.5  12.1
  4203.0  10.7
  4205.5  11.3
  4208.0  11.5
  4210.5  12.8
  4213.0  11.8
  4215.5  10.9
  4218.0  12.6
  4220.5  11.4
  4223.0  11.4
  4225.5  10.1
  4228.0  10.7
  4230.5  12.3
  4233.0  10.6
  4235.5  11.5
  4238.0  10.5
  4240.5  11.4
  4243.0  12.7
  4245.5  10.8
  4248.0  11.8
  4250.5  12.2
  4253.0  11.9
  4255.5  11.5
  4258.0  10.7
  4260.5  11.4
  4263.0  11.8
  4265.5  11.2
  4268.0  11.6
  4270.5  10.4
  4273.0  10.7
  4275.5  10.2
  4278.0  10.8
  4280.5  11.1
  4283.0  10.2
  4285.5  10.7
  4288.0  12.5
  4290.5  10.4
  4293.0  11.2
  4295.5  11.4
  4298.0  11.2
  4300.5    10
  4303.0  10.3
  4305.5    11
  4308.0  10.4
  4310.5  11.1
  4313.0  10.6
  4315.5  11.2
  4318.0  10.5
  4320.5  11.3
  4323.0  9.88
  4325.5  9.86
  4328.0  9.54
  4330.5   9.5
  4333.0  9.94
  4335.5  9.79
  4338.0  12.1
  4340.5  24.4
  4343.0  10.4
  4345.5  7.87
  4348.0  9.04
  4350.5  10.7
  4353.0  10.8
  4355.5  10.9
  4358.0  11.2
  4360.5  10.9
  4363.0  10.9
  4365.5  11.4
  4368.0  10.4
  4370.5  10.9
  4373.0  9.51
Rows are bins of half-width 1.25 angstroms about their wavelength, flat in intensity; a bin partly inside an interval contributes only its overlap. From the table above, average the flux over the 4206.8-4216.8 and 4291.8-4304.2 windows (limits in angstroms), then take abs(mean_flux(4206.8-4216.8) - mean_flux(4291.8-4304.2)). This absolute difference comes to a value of 0.93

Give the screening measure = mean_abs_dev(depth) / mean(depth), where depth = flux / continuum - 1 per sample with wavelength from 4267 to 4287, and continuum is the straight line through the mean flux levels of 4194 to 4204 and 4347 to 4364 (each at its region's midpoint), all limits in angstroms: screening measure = -1.4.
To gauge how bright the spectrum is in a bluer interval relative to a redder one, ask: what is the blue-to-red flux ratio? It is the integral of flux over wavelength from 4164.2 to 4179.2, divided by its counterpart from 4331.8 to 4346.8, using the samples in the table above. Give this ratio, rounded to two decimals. 0.93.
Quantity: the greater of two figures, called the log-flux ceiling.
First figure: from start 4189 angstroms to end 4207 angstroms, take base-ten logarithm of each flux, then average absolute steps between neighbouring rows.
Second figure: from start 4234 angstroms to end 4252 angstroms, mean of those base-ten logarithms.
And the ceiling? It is 1.06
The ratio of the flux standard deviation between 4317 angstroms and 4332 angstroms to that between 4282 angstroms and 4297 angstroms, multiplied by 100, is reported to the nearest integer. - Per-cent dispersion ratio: 82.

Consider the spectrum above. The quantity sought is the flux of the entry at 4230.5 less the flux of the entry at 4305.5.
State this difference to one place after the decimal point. 1.3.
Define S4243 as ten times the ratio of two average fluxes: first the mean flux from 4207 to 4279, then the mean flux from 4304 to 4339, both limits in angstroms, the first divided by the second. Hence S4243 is 10.8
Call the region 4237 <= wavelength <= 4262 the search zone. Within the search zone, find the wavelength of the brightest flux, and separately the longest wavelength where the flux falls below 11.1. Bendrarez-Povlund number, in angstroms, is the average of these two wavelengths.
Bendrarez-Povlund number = 4250.5 angstroms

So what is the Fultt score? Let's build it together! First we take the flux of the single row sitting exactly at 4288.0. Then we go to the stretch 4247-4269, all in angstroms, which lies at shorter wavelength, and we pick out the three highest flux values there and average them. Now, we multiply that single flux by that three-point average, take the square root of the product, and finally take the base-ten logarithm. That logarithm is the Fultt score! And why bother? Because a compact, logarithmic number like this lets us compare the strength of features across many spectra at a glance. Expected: 1.09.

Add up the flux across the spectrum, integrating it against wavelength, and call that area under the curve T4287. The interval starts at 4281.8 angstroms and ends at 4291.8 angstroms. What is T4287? 110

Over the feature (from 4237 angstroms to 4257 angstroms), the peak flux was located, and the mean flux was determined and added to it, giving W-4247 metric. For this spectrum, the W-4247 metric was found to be 24.3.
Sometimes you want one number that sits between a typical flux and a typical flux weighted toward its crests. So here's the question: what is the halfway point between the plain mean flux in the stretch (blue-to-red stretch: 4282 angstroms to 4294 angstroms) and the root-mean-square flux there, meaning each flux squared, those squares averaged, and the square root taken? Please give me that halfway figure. 11.0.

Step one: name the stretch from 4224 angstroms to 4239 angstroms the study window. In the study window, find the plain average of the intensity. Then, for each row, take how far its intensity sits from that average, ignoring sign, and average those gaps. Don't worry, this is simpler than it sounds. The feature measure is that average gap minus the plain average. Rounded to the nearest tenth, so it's -10.3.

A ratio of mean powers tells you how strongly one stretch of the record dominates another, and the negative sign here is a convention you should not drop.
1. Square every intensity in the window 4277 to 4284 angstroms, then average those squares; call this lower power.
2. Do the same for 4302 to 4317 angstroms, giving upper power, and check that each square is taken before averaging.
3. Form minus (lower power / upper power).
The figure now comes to -0.99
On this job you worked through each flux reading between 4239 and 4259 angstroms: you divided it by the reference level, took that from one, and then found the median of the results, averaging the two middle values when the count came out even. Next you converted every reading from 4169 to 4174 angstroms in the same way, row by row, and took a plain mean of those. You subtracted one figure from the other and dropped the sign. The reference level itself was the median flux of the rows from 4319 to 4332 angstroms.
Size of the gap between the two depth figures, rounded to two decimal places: 0.03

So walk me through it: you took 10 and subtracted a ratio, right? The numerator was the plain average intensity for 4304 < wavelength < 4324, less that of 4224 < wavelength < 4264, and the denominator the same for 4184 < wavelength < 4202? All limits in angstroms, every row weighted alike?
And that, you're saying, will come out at 10.1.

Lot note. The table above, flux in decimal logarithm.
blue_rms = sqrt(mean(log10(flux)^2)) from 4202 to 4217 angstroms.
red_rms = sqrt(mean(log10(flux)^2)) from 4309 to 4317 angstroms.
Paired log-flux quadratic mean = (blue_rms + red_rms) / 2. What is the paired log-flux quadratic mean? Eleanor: 1.05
